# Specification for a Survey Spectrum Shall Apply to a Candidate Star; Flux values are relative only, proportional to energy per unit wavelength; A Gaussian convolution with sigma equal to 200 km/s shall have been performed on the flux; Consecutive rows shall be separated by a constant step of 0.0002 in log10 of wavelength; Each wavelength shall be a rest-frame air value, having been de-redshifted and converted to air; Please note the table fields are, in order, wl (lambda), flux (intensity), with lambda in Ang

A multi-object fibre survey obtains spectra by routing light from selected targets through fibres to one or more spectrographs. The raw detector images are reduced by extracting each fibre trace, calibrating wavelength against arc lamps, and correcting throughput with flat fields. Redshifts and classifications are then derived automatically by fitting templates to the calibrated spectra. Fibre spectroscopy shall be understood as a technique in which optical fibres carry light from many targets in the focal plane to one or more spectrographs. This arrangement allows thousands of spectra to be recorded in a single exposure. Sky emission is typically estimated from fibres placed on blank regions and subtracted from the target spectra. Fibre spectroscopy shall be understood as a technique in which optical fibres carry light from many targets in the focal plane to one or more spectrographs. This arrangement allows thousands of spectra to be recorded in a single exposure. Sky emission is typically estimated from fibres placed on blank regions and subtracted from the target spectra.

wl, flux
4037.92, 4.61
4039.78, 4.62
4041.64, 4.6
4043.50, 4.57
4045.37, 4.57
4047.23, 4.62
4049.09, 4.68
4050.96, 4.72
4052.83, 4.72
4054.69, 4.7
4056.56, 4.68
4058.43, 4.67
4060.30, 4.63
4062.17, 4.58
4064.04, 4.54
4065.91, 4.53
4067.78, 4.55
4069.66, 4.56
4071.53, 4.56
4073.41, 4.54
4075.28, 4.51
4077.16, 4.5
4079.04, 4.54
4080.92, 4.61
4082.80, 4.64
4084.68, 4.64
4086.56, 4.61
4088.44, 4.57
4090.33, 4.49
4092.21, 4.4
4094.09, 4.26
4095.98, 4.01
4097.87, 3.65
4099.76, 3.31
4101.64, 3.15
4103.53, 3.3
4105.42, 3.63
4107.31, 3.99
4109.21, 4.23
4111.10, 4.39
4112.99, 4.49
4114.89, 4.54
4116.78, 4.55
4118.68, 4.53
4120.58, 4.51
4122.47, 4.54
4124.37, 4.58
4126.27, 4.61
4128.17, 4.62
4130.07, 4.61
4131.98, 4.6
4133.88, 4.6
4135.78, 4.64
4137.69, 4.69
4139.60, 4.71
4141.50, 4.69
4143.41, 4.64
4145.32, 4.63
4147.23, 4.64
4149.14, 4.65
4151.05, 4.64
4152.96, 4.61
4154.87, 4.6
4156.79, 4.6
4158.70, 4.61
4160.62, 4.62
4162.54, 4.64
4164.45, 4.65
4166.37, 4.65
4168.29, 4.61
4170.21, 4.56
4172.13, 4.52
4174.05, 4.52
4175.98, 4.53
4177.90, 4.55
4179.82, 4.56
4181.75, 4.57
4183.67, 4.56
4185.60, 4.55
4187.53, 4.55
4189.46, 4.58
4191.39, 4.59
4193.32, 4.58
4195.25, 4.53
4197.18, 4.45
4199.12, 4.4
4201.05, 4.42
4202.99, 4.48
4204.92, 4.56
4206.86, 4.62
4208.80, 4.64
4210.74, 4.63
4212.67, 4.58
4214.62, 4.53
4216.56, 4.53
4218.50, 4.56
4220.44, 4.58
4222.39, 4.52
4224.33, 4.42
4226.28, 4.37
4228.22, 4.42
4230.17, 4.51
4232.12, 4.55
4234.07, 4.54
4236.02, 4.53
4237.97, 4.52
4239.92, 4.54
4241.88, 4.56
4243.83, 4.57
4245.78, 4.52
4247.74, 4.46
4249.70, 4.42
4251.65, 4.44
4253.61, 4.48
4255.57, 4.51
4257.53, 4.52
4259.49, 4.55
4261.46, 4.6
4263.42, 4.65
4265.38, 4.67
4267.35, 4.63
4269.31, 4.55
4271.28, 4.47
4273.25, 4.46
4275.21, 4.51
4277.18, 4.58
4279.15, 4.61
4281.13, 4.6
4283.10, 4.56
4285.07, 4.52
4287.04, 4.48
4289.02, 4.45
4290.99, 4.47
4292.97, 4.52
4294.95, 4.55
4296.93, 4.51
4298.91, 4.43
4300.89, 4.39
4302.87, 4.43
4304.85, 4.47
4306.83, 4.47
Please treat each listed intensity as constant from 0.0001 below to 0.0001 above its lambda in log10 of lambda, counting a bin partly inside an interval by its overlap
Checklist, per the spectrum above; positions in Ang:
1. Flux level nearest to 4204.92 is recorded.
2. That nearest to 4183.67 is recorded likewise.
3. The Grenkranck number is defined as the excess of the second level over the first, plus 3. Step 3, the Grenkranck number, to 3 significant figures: 3.00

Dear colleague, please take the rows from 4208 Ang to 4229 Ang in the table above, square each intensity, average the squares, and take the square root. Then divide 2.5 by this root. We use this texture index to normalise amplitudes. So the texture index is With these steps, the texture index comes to 0.552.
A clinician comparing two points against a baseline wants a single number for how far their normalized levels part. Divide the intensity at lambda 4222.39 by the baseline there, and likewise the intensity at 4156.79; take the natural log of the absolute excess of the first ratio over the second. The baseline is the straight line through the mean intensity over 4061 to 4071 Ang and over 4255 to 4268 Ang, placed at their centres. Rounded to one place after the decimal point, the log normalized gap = -3.9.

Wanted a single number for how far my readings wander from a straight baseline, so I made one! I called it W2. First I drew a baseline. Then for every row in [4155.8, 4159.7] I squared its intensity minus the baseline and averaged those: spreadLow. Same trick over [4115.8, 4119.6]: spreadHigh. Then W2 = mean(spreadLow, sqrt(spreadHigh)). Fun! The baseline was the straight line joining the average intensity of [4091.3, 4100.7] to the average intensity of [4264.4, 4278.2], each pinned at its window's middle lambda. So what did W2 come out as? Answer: 0.37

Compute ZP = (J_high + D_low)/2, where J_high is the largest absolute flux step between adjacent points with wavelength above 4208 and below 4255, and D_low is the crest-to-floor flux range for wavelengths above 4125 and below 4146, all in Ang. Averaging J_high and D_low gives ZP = 0.1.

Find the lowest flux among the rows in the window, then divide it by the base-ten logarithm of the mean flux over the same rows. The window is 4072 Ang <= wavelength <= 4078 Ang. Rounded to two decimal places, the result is 6.87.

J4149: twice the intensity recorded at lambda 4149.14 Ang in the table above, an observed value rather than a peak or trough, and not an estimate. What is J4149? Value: 9.3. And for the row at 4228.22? 8.8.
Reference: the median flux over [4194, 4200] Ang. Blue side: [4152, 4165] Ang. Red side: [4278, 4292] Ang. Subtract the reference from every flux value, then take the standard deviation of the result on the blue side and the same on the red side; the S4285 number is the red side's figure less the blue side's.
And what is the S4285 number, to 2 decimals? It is 0.04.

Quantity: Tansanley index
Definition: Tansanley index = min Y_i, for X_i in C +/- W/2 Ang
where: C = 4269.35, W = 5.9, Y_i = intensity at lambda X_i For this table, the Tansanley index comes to 4.47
